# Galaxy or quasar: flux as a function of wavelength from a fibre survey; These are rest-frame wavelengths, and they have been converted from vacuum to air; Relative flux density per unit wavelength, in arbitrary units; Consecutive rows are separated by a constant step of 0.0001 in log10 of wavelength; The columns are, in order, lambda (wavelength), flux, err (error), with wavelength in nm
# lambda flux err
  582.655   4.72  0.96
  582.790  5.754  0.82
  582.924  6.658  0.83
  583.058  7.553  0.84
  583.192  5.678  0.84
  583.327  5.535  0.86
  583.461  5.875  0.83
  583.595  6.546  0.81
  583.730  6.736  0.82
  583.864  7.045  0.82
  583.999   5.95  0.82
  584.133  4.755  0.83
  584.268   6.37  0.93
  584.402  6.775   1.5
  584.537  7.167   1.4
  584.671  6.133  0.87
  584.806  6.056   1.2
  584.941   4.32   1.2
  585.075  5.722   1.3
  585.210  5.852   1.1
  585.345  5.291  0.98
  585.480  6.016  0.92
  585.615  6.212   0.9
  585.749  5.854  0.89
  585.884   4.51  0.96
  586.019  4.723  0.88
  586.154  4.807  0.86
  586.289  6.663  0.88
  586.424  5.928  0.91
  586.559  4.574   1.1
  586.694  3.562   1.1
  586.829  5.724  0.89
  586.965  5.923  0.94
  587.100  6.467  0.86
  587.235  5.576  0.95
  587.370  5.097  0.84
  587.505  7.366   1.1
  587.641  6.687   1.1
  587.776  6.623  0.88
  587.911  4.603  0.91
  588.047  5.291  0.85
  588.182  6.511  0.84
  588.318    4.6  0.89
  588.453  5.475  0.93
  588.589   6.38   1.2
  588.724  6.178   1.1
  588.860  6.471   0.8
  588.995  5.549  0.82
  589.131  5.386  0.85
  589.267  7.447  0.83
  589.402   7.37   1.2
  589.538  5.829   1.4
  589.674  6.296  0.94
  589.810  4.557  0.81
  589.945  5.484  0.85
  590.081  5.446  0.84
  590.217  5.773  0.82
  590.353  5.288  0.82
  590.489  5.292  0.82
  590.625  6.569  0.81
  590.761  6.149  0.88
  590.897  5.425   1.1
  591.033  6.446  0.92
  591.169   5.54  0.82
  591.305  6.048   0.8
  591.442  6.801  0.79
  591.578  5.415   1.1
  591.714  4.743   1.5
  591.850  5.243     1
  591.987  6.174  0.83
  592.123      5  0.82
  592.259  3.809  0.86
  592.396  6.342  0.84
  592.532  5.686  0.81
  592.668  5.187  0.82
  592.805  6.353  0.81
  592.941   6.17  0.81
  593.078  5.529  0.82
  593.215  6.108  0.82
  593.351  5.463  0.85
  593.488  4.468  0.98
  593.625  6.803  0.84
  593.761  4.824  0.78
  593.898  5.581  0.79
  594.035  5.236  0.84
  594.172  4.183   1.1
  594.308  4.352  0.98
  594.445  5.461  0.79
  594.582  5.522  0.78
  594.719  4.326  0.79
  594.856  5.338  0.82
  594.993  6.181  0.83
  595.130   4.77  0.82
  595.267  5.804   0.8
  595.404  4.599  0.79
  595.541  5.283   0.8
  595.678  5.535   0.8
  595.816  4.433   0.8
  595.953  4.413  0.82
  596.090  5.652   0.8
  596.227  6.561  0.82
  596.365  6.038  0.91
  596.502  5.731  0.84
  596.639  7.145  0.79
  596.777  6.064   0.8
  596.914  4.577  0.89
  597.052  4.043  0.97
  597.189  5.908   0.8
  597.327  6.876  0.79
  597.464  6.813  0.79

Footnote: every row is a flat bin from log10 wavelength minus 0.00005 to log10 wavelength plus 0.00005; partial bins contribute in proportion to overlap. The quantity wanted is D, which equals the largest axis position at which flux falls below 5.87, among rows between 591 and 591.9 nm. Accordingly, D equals 591.850 nm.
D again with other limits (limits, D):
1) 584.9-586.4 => 586.154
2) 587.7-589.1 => 588.995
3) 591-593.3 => 593.078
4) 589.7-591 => 590.897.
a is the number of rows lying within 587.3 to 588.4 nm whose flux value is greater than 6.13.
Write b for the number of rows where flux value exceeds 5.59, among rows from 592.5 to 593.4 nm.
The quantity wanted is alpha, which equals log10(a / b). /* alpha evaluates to 0.0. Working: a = 4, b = 4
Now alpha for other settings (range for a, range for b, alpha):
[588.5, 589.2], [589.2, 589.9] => -0.1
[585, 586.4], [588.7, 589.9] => -0.5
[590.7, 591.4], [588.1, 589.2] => -0.3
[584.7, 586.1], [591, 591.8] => -0.5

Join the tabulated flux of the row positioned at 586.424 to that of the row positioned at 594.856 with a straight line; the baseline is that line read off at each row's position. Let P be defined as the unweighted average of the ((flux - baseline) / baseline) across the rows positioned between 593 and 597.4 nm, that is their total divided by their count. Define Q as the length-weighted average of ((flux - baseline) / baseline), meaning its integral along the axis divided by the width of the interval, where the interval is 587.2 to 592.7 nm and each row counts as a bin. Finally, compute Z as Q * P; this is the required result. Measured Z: 0.0003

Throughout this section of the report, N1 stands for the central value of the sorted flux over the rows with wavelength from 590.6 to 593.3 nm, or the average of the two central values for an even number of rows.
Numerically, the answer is 5.9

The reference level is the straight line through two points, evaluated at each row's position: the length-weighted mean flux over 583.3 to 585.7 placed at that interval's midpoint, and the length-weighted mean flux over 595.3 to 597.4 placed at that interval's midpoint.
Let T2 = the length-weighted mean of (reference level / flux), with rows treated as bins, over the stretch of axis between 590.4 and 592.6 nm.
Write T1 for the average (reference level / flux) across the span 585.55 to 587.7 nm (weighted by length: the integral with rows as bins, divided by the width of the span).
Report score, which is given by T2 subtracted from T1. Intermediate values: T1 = 1.10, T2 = 1.03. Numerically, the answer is 0.06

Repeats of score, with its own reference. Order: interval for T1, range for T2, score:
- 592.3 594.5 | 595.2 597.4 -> 0.03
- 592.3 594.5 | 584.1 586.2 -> -0.02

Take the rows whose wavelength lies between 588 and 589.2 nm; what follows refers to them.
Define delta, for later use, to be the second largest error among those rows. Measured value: 1.10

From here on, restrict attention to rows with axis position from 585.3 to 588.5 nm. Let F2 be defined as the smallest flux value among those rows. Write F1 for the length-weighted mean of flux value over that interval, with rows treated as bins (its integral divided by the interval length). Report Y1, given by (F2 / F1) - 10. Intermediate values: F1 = 5.59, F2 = 3.562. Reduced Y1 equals -9.36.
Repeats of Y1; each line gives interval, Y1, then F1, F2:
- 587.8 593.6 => -9.33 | 5.73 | 3.809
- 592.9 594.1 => -9.20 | 5.56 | 4.468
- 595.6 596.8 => -9.23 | 5.71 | 4.413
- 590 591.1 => -9.09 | 5.79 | 5.288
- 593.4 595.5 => -9.19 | 5.17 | 4.183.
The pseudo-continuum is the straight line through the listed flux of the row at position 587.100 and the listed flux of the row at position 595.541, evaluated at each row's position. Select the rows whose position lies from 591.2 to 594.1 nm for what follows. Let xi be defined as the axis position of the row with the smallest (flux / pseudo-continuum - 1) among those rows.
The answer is 592.259 nm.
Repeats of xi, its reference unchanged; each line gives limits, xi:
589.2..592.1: 589.810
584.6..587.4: 586.694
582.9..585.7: 584.941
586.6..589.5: 586.694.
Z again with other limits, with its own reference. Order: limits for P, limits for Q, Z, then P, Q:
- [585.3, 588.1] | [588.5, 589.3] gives -0.0037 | -0.053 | 0.071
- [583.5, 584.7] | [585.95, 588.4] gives -0.0023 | 0.049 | -0.047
